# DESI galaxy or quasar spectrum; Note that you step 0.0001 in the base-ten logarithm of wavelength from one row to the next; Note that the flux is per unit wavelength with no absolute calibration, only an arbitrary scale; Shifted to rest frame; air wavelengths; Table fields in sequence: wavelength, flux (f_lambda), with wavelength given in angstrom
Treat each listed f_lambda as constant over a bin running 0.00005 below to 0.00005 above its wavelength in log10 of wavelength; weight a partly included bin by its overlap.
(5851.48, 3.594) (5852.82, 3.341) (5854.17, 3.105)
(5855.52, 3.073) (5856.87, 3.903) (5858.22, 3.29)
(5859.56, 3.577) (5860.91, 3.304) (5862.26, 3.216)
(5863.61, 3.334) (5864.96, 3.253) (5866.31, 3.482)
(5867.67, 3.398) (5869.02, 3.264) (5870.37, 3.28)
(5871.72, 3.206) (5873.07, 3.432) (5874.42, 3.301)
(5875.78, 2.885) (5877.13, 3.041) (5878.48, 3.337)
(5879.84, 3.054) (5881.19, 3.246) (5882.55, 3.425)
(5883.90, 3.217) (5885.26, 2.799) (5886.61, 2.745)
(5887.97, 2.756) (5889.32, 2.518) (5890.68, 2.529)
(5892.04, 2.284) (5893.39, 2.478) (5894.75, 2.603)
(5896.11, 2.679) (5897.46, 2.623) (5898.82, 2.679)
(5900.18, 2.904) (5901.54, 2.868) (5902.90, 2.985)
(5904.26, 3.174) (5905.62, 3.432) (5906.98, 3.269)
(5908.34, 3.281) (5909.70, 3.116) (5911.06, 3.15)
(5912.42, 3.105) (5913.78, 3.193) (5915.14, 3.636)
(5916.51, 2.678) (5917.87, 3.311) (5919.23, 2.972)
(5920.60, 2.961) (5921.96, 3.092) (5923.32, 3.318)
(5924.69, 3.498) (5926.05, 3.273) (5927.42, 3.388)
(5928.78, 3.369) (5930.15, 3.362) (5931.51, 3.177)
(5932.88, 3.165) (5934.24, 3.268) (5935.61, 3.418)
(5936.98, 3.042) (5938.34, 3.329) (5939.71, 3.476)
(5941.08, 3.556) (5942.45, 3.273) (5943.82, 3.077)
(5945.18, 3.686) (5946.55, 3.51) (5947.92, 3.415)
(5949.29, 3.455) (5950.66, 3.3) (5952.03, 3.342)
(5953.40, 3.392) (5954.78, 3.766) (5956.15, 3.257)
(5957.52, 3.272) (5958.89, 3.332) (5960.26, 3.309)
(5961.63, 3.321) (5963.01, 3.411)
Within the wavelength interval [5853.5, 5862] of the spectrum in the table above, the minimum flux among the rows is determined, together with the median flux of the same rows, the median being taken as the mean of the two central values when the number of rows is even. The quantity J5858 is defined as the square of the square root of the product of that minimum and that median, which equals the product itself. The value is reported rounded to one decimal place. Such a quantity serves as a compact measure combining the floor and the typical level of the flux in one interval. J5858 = 10.1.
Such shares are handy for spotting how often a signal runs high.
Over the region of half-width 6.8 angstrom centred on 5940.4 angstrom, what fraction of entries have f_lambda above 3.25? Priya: 0.80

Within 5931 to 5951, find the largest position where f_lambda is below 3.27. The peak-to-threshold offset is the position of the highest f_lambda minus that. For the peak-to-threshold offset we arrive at 1.4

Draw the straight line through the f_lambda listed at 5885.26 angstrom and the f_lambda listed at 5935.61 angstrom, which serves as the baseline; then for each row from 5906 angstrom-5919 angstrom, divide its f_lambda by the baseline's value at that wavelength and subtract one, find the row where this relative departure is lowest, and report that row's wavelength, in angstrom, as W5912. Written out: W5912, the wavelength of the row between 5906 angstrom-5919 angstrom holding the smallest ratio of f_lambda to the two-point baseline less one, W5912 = 5916.51 angstrom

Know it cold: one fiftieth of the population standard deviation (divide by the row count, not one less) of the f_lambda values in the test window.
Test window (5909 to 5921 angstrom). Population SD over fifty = 0.0050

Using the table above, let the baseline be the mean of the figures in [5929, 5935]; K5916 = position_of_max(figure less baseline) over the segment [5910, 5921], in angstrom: 5915.14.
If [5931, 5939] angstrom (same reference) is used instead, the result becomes 5935.61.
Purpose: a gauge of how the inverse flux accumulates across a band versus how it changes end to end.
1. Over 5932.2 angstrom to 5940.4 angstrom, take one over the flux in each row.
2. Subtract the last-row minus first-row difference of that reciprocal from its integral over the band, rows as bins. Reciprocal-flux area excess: 2.53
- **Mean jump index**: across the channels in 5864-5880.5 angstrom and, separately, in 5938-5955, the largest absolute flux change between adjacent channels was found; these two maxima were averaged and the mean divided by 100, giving 0.005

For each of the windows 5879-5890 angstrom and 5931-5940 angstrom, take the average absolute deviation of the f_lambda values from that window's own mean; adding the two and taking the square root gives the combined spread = 0.62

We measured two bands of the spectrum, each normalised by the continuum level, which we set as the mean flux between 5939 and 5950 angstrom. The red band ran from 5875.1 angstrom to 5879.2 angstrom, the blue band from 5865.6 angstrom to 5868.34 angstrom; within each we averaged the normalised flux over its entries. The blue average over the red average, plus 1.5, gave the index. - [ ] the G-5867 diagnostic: 2.61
